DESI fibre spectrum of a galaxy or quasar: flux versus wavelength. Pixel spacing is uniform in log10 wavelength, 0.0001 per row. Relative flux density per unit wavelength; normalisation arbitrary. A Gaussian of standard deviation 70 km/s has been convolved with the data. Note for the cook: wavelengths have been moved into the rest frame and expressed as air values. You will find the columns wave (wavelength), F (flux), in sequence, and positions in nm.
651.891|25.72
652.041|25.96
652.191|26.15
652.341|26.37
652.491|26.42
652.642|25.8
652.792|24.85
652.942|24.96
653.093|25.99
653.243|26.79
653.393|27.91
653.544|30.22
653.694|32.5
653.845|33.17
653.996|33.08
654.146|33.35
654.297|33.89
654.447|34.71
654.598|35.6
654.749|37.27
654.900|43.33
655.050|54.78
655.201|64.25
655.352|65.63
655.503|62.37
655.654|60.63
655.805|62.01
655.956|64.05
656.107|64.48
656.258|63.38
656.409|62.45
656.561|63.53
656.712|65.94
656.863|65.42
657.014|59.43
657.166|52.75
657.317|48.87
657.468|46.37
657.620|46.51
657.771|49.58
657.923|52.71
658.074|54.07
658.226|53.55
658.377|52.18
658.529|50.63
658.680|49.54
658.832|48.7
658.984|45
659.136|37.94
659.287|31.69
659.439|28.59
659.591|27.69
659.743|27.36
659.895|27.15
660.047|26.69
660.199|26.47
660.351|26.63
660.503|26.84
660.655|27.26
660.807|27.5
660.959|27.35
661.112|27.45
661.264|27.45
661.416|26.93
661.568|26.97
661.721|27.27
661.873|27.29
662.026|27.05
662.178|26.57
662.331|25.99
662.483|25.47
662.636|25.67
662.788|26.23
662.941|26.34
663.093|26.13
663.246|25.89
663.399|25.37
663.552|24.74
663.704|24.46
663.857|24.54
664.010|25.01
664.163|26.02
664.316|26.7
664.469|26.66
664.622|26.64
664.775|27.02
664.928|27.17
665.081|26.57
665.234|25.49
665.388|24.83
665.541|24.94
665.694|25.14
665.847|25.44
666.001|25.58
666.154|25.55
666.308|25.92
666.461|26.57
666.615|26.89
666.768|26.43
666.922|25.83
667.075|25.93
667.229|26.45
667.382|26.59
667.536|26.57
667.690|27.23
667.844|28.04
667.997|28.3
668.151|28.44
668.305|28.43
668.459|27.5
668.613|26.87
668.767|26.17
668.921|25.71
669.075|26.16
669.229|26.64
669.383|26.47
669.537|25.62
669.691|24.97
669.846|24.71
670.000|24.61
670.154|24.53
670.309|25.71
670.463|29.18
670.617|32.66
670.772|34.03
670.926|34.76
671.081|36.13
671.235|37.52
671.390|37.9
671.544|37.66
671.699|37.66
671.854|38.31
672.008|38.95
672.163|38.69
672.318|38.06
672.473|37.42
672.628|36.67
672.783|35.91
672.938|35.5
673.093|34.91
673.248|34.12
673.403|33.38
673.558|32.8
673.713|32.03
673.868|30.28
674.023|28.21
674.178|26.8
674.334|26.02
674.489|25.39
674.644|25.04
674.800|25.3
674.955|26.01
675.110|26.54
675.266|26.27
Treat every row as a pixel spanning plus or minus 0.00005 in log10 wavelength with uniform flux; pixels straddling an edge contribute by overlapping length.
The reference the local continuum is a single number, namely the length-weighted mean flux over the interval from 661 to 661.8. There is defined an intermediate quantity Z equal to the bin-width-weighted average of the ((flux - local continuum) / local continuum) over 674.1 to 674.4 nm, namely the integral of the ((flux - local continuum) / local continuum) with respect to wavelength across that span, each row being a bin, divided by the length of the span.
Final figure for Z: 0.0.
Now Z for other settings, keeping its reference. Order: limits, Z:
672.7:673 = 0.3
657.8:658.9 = 0.9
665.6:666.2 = -0.1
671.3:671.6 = 0.4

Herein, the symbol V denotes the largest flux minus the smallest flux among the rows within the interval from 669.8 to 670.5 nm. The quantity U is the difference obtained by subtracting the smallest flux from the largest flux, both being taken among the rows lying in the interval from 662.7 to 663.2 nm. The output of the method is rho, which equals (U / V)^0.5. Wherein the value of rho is 0.2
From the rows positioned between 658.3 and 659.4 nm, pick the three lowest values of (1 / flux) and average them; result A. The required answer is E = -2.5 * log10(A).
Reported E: 4.26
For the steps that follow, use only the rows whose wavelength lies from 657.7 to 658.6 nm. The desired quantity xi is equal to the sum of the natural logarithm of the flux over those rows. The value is 23.7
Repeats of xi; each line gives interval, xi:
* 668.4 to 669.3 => 19.7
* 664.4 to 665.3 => 19.7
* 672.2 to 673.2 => 21.6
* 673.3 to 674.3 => 20.5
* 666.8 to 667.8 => 19.6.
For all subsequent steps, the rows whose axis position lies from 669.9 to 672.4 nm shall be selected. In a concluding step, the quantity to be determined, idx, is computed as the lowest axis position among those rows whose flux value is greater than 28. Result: 670.463 nm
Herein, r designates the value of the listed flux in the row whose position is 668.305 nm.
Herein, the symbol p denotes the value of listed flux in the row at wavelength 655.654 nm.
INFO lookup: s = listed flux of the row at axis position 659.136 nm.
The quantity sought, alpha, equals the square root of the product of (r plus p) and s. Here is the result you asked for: 58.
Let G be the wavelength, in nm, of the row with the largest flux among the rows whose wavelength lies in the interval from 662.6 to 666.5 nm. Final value 664.928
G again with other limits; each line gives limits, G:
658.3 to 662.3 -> 658.377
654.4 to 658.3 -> 656.712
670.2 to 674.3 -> 672.008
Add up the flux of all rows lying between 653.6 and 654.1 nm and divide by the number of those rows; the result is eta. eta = 32.9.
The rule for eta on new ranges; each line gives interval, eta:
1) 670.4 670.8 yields 32.0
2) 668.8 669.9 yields 25.8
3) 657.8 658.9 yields 51.6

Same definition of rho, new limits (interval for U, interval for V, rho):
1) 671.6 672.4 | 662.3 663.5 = 1.2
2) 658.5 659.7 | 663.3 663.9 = 5.0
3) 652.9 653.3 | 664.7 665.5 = 0.9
